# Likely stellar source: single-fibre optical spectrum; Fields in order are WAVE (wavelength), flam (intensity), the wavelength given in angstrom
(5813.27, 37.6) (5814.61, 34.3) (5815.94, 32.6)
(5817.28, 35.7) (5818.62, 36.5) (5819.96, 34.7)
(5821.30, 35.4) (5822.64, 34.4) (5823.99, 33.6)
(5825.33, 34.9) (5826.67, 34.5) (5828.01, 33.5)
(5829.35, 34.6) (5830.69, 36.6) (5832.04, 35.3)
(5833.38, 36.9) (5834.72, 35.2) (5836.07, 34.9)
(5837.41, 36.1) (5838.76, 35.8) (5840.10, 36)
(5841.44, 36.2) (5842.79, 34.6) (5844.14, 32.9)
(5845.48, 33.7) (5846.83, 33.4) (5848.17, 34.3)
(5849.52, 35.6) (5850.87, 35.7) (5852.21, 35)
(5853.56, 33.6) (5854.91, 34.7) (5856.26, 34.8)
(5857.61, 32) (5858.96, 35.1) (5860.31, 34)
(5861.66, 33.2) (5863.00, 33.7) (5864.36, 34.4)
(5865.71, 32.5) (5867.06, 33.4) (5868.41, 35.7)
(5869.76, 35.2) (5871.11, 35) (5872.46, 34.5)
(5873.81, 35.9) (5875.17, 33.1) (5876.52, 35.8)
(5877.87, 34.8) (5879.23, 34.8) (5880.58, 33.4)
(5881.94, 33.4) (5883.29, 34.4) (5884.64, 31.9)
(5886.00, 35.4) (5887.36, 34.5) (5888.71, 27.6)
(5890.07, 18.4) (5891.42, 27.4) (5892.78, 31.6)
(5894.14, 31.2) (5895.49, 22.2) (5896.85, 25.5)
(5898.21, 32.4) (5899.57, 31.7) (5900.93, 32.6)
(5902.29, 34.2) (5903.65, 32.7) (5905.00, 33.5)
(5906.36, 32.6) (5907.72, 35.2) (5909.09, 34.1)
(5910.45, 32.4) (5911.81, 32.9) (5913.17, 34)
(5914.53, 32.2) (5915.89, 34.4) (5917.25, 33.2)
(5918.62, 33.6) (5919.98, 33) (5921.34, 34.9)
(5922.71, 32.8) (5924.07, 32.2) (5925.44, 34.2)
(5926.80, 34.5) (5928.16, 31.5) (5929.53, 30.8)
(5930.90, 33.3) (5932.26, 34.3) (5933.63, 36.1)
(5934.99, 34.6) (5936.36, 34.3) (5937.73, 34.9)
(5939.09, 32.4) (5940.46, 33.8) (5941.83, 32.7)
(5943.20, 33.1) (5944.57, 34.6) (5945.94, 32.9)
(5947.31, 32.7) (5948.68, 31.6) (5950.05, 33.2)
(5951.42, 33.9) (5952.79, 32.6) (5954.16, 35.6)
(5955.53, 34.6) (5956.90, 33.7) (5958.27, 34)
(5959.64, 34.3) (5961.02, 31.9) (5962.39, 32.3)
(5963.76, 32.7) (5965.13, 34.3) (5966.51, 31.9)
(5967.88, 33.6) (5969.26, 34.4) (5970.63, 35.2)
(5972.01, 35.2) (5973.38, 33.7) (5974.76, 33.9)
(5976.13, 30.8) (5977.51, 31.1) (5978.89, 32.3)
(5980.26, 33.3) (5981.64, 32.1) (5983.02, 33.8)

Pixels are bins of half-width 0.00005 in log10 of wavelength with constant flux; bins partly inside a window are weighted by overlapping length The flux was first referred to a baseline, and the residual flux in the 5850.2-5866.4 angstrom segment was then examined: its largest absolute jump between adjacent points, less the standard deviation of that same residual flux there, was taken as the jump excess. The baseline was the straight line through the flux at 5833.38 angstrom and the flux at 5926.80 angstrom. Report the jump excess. 2.1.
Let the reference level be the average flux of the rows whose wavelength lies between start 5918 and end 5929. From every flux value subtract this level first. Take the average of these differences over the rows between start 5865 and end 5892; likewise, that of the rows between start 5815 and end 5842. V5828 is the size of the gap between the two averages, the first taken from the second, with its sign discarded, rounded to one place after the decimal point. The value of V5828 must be 2.3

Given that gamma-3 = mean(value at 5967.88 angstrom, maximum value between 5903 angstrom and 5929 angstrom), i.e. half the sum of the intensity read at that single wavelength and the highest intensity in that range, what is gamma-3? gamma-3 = 34.4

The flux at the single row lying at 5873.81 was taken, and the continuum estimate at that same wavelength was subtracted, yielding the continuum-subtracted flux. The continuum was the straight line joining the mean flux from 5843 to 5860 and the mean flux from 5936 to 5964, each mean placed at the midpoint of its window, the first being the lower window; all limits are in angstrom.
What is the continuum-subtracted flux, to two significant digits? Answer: 1.9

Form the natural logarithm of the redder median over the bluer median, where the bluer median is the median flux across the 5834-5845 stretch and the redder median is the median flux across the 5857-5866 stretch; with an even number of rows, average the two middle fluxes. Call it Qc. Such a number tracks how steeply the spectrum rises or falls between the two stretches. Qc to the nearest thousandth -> -0.052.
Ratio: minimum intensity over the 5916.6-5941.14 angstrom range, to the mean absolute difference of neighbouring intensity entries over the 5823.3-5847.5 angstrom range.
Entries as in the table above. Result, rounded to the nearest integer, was 31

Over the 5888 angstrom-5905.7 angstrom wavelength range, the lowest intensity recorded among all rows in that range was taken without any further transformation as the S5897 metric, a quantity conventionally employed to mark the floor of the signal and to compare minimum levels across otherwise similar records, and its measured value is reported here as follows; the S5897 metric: 18.4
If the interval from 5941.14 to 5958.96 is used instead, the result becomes 31.6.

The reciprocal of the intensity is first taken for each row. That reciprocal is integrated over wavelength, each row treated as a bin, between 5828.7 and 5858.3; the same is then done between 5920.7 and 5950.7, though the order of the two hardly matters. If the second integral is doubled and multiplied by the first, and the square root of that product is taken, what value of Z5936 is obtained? 1.24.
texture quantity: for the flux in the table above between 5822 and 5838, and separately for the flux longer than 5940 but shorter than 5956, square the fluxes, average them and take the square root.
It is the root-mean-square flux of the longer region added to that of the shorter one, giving 68.5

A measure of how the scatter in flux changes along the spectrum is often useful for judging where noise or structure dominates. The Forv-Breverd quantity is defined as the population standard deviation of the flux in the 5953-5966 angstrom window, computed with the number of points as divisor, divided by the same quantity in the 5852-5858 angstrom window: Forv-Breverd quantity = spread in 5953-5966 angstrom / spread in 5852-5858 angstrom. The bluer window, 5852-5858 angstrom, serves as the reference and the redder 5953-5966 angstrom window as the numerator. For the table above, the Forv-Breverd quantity 1.0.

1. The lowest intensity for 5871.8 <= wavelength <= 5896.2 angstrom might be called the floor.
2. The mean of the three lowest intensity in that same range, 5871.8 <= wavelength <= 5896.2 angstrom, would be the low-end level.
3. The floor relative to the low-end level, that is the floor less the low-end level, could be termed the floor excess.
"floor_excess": -4.3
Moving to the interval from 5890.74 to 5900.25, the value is -2.8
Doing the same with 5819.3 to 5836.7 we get -0.3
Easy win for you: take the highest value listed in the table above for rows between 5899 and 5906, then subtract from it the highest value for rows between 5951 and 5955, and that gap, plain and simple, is -1.4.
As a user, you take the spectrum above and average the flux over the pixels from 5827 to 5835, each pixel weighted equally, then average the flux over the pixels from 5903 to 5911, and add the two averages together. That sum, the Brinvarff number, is 68.8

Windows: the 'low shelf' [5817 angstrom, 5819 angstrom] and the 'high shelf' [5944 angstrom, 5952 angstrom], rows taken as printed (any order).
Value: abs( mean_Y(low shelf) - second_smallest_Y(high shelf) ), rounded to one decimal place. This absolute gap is 3.4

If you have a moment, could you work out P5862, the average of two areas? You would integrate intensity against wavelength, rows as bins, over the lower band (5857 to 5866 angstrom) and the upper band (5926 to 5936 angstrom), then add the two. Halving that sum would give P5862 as 319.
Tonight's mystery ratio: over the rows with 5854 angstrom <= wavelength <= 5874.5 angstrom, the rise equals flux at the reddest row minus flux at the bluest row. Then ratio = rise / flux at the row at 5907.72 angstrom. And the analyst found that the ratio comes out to 0.034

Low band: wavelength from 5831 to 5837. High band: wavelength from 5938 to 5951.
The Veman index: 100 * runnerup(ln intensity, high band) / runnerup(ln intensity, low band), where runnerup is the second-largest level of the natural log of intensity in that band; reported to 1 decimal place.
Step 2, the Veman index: 98.8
